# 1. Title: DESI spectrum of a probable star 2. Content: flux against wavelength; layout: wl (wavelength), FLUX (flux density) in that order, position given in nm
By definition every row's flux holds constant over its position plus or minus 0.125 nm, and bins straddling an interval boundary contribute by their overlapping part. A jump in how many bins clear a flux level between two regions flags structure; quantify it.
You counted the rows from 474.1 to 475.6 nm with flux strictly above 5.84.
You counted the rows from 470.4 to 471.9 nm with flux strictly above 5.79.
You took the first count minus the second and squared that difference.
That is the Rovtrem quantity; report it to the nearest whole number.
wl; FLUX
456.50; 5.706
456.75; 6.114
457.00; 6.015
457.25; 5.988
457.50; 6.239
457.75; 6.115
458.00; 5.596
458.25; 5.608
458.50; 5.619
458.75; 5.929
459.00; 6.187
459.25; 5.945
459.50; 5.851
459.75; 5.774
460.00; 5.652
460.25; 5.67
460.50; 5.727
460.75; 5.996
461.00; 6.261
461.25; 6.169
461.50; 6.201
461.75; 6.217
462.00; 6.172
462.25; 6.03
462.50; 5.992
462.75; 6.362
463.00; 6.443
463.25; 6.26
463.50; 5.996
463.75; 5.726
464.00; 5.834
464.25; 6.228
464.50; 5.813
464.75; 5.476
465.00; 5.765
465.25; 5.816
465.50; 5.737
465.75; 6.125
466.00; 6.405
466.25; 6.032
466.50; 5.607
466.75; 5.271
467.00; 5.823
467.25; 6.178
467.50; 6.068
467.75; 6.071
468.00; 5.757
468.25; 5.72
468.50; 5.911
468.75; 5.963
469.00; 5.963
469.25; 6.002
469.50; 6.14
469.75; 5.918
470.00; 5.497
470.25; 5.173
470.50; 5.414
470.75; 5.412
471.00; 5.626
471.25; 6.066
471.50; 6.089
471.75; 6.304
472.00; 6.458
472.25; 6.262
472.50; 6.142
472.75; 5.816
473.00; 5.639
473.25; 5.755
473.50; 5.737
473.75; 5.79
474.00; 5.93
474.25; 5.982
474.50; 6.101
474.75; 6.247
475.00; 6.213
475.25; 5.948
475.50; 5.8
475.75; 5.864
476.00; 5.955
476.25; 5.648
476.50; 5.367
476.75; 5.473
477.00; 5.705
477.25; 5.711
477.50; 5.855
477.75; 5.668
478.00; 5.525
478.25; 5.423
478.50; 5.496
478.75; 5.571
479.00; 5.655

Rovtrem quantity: 4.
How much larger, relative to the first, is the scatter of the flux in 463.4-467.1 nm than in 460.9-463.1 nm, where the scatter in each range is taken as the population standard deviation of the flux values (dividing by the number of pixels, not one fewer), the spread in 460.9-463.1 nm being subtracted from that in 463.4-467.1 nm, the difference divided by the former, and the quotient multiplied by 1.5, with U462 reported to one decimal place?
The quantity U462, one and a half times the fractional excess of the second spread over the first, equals 1.6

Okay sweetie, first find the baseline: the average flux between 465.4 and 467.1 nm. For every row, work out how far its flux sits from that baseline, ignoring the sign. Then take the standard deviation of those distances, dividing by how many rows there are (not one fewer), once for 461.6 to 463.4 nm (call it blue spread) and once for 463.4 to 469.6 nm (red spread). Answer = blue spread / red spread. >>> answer 1.0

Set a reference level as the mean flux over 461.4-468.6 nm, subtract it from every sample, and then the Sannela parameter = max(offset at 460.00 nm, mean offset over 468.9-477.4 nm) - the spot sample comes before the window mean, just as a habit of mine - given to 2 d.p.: -0.11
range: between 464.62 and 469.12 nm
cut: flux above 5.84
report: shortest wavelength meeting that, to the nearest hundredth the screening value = 465.75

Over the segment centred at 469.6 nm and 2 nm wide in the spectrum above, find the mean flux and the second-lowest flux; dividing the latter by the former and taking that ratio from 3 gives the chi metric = 2.06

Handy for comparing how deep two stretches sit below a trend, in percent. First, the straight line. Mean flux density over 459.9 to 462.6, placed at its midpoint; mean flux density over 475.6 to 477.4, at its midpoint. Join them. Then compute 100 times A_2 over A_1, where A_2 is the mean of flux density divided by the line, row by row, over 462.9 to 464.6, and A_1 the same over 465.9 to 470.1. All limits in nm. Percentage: 101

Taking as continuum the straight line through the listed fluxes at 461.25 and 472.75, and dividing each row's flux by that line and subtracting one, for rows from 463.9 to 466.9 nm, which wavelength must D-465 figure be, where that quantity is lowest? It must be 466.75 nm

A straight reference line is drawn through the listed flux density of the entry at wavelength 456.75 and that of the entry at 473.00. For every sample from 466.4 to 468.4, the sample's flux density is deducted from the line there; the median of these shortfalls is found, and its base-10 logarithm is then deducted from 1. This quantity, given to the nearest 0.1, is 3.0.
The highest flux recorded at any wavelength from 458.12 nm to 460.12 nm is 6.187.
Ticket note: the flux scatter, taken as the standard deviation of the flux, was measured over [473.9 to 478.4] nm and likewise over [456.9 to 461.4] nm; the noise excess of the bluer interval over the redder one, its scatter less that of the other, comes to -0.03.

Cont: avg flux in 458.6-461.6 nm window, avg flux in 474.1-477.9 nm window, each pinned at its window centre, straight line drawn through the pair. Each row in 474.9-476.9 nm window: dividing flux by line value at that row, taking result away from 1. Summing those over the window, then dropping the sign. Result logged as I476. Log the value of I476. 0.07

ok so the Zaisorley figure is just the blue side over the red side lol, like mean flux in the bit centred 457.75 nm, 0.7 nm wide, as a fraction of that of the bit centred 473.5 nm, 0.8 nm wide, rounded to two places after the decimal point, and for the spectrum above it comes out 1.04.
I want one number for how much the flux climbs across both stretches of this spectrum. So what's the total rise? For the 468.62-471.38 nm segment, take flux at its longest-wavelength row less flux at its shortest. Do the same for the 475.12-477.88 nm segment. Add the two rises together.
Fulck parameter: -0.18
